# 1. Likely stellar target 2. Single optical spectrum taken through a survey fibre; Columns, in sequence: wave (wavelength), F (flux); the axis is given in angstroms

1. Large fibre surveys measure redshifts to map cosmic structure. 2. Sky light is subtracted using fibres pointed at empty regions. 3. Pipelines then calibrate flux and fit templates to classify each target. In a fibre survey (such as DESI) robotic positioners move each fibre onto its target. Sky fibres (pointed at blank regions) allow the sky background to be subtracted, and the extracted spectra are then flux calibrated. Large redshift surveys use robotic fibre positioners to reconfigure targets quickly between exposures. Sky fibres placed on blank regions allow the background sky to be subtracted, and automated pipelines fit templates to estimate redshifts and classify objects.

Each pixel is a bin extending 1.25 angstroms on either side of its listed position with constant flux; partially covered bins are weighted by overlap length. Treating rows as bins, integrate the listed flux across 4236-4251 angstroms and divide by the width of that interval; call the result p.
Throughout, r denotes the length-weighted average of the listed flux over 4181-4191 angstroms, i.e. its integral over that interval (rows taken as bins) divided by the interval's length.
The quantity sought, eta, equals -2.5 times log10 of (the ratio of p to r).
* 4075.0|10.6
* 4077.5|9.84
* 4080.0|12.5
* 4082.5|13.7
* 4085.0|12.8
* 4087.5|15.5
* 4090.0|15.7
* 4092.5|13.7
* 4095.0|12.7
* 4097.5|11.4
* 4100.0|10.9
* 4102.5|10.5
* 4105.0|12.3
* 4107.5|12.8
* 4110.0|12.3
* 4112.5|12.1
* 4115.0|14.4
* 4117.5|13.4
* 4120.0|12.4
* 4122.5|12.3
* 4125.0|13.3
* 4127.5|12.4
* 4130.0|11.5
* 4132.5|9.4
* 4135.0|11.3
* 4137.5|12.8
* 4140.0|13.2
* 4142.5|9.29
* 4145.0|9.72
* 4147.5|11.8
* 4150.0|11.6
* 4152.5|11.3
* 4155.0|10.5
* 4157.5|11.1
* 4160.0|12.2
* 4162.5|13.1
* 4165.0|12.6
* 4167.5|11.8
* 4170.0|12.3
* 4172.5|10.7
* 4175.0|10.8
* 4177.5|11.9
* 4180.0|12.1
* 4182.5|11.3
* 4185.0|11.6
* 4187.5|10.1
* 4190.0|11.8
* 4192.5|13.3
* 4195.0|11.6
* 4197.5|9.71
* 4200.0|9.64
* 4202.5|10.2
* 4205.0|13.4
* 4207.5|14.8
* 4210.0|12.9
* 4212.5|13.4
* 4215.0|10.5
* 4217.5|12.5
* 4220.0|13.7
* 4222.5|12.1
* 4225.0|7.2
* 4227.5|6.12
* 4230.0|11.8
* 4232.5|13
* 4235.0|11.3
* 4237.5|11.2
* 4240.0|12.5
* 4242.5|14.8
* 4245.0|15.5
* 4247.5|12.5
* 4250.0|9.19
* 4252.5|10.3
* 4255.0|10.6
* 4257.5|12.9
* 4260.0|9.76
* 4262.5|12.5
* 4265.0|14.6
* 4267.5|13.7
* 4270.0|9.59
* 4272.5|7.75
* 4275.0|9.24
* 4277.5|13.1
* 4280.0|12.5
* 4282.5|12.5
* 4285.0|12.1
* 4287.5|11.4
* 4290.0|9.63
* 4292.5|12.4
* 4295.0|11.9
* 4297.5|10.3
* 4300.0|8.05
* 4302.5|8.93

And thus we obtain -0.13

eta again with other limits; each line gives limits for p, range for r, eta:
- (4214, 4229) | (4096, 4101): 0.09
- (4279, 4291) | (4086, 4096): 0.23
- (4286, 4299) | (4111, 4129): 0.16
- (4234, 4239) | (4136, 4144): 0.04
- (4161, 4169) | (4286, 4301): -0.17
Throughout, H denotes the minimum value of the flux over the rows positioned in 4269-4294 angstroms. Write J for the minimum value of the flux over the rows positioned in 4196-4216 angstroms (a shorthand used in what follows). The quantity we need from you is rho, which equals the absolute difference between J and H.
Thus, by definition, 1.9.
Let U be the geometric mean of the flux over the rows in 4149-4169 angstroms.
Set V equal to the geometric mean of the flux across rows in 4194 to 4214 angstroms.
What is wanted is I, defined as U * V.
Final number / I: 139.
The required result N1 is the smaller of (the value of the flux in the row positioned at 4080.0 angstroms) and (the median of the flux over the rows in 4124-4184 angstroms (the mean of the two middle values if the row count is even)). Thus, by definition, 11.7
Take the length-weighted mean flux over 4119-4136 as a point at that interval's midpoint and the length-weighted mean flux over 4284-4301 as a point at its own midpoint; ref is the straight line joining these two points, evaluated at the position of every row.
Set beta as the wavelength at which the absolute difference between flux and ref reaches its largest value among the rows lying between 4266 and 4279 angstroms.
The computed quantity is 4272.5 angstroms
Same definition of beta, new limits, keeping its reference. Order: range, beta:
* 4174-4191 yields 4187.5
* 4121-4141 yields 4132.5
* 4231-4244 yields 4242.5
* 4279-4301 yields 4300.0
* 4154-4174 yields 4162.5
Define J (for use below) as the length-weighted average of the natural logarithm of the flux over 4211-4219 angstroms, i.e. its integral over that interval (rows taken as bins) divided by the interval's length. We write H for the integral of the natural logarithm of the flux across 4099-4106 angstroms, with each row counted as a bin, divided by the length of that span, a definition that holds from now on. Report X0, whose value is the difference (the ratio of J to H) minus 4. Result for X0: -2.97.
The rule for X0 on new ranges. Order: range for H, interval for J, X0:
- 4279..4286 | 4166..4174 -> -3.03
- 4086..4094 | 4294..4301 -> -3.15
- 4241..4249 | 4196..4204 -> -3.13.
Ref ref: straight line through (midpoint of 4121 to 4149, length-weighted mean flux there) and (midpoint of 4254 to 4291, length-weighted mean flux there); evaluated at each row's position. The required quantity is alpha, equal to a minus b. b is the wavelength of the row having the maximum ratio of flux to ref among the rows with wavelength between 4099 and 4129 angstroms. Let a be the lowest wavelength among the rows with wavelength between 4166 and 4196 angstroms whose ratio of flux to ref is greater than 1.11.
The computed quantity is 77.5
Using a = 4192.5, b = 4115.0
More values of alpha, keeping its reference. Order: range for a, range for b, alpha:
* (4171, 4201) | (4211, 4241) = -27.5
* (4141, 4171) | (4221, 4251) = -82.5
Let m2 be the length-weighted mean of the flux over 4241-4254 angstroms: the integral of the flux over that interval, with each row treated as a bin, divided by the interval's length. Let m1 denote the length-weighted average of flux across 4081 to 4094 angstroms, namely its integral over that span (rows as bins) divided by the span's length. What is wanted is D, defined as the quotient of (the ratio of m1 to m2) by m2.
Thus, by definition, 0.092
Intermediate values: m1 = 14.2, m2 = 12.4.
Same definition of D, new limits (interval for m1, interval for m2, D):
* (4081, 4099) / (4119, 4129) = 0.086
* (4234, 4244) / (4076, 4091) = 0.071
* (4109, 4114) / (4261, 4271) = 0.077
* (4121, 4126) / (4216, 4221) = 0.076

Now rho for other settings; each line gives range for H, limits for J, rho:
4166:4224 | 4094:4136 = 0.2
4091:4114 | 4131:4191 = 1.2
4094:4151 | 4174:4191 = 0.8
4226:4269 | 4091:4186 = 3.2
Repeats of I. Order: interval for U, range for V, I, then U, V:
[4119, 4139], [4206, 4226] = 141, 11.9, 11.9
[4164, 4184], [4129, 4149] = 129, 11.7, 11.0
